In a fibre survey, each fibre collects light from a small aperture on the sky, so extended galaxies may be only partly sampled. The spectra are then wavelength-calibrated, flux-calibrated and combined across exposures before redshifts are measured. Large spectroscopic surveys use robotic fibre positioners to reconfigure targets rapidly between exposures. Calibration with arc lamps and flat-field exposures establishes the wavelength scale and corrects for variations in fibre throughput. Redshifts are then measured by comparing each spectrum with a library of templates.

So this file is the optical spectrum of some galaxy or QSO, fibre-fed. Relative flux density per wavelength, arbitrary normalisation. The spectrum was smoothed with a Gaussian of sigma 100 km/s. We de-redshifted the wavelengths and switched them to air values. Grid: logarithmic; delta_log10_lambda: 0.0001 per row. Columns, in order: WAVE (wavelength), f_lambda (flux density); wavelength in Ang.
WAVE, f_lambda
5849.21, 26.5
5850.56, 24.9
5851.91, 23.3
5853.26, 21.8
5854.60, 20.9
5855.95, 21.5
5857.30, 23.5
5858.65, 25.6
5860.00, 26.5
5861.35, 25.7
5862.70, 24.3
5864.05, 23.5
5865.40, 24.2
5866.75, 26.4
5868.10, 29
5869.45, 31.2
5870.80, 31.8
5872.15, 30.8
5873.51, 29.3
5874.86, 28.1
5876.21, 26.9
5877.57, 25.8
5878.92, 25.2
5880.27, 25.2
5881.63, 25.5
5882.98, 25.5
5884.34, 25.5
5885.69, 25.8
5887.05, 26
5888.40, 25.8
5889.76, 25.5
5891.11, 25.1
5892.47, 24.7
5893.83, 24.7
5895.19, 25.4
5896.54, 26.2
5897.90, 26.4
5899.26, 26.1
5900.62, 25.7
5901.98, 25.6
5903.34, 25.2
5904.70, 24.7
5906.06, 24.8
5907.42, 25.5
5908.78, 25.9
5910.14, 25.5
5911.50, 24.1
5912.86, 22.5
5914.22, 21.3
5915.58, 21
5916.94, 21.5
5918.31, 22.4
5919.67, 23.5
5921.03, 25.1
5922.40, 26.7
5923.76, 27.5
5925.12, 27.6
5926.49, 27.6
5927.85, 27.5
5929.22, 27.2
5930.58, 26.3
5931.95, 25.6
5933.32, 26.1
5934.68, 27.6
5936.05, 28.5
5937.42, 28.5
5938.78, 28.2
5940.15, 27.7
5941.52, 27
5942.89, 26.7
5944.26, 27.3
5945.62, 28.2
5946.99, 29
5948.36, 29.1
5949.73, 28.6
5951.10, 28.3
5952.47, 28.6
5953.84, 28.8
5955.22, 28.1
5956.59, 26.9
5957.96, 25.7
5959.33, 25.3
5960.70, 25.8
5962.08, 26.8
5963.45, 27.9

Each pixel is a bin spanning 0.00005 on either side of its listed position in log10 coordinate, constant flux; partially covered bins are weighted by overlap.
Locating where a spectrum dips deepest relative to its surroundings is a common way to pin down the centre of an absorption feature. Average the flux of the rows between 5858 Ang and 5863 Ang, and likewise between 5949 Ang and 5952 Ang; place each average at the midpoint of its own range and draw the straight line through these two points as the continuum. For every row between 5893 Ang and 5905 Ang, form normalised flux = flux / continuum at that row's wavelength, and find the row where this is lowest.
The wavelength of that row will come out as 5904.70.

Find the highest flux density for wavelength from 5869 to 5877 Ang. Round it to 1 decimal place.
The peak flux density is 31.8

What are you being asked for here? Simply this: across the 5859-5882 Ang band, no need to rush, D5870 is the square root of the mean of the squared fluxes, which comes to 27.1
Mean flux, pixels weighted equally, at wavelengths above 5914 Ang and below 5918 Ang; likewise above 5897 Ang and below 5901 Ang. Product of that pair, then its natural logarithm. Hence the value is 6.32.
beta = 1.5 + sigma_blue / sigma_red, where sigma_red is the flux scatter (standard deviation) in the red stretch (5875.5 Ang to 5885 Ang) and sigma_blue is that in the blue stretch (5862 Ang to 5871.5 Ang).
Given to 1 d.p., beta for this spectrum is 7.4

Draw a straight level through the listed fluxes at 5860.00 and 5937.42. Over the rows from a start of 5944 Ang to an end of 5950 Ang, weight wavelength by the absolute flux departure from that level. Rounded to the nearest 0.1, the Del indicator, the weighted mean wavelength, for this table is 5945.7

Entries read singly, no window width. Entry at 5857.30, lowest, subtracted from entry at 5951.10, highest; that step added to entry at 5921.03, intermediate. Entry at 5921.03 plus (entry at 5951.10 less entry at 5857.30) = 29.9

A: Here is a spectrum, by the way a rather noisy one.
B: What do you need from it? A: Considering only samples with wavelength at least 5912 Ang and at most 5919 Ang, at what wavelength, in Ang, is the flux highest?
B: 5912.86 Ang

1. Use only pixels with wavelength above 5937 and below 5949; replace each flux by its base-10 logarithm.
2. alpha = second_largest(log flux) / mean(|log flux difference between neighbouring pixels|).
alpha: 178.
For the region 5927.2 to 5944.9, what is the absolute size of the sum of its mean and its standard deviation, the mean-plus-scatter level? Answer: 28.1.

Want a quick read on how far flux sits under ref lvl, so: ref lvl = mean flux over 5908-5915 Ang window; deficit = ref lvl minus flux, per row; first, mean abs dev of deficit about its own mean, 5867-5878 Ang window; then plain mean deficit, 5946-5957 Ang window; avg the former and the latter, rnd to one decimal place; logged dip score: -1.5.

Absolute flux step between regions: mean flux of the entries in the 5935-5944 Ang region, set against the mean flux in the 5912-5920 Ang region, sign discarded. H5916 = 5.7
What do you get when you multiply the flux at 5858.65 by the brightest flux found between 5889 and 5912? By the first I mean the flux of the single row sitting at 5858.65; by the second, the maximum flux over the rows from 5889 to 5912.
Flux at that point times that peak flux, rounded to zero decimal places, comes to 676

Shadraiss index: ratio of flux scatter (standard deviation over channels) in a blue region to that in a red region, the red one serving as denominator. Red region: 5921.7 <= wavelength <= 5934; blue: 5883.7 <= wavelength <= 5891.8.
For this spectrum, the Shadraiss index 0.4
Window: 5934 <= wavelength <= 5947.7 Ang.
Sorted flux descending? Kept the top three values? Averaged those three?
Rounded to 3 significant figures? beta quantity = 28.7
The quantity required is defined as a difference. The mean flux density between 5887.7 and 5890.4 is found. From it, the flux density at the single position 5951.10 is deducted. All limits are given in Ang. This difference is -3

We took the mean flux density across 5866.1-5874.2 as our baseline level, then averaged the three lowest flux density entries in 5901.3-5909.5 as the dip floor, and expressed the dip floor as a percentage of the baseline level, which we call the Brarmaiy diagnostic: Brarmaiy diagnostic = 84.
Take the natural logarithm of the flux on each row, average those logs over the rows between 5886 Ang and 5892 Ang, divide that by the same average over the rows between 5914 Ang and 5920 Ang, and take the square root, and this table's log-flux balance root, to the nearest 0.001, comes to 1.025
